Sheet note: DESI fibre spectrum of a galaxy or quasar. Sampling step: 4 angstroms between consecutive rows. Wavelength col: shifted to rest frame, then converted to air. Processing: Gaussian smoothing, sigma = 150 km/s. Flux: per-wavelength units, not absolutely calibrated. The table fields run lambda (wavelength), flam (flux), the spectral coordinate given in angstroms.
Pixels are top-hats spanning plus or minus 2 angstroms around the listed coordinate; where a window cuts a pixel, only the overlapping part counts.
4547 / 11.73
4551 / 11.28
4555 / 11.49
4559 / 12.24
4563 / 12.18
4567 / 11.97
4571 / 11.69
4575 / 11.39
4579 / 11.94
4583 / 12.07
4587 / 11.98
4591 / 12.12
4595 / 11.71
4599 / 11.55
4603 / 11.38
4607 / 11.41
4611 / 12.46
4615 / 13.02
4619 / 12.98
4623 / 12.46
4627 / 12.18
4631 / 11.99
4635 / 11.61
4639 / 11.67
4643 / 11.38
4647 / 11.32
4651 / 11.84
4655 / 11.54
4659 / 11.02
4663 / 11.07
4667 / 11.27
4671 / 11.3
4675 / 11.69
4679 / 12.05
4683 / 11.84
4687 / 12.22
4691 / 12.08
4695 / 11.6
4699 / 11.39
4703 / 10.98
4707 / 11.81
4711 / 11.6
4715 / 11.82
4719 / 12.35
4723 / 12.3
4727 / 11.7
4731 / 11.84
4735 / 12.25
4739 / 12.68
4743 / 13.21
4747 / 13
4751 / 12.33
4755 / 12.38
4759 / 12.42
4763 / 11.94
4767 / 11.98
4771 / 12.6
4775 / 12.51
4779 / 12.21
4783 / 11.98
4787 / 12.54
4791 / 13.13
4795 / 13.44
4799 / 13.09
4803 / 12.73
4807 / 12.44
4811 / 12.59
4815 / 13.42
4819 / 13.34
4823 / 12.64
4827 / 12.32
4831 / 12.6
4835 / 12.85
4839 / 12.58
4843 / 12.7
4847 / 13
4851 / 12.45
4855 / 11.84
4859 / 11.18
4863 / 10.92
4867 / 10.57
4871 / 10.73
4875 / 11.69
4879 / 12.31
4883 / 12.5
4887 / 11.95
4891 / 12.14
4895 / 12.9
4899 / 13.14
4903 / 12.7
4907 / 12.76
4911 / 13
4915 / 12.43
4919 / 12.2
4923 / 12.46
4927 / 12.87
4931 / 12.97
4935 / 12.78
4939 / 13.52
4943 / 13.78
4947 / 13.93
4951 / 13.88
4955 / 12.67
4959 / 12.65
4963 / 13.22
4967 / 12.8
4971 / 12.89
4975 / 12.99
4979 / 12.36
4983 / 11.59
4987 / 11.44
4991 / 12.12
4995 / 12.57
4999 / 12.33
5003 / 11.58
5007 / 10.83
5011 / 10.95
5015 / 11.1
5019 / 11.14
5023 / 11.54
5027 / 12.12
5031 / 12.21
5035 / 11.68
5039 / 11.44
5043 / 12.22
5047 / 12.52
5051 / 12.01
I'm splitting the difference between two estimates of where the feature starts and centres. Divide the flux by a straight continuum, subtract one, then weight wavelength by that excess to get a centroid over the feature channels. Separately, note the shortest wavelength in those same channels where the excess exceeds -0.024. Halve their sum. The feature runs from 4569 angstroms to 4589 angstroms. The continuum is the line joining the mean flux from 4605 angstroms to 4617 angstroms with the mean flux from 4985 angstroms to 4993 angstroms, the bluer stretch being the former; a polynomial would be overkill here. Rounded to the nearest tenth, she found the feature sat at 4580.0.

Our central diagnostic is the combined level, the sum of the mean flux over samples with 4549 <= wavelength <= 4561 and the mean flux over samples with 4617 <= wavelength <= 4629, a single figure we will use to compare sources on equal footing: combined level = 24.2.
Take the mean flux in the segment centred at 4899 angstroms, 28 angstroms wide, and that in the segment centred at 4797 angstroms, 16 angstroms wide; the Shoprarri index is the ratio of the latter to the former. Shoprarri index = 1.03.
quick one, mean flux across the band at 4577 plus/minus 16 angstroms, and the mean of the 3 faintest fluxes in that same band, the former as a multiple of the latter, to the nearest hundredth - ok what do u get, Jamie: 1.02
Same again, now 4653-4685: 1.03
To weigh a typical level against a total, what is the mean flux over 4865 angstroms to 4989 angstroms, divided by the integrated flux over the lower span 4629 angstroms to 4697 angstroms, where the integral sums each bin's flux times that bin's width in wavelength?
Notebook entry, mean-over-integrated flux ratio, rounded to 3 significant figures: 0.0159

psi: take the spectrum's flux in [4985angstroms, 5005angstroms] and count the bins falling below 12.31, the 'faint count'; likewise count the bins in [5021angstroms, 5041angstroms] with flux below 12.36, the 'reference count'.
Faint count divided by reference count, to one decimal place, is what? 0.6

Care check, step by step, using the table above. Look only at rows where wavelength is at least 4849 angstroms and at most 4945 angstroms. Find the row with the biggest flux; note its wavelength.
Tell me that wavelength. 4943 angstroms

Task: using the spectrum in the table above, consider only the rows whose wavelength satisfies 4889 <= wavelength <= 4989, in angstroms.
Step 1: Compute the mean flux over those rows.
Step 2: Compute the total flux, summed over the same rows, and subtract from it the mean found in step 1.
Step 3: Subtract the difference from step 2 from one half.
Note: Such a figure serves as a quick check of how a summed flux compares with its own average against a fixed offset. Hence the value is -307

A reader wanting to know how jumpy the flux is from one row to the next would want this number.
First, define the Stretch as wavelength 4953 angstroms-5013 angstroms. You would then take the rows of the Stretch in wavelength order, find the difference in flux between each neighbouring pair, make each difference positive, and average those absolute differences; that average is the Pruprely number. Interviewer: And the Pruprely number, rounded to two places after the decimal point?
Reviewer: 0.41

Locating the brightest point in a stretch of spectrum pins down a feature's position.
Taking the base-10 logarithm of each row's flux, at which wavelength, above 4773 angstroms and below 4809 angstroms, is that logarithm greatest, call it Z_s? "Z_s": 4795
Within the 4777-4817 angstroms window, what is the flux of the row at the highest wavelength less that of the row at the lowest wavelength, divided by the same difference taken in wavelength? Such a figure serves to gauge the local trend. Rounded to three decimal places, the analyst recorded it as 0.034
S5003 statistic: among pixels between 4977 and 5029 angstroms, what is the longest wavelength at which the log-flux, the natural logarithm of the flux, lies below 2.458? 5023 angstroms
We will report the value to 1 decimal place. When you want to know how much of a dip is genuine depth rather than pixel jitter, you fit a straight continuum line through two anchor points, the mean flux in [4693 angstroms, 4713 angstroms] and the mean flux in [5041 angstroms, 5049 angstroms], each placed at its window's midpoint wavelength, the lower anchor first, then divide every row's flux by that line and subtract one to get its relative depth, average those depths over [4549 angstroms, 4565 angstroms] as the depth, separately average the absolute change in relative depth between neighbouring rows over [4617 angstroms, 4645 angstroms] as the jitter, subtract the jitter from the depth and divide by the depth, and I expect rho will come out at 0.6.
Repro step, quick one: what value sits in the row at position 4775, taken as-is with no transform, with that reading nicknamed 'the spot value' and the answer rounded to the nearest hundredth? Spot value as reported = 12.51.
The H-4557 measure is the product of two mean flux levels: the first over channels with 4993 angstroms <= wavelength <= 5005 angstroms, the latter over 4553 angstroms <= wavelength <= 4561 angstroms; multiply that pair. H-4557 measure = 144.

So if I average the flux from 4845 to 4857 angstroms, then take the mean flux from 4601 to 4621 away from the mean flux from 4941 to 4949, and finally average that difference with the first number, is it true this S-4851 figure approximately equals 7.0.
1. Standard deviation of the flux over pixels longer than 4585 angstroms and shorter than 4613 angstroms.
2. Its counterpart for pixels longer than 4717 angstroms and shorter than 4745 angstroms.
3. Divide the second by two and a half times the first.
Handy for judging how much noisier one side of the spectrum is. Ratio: 0.50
